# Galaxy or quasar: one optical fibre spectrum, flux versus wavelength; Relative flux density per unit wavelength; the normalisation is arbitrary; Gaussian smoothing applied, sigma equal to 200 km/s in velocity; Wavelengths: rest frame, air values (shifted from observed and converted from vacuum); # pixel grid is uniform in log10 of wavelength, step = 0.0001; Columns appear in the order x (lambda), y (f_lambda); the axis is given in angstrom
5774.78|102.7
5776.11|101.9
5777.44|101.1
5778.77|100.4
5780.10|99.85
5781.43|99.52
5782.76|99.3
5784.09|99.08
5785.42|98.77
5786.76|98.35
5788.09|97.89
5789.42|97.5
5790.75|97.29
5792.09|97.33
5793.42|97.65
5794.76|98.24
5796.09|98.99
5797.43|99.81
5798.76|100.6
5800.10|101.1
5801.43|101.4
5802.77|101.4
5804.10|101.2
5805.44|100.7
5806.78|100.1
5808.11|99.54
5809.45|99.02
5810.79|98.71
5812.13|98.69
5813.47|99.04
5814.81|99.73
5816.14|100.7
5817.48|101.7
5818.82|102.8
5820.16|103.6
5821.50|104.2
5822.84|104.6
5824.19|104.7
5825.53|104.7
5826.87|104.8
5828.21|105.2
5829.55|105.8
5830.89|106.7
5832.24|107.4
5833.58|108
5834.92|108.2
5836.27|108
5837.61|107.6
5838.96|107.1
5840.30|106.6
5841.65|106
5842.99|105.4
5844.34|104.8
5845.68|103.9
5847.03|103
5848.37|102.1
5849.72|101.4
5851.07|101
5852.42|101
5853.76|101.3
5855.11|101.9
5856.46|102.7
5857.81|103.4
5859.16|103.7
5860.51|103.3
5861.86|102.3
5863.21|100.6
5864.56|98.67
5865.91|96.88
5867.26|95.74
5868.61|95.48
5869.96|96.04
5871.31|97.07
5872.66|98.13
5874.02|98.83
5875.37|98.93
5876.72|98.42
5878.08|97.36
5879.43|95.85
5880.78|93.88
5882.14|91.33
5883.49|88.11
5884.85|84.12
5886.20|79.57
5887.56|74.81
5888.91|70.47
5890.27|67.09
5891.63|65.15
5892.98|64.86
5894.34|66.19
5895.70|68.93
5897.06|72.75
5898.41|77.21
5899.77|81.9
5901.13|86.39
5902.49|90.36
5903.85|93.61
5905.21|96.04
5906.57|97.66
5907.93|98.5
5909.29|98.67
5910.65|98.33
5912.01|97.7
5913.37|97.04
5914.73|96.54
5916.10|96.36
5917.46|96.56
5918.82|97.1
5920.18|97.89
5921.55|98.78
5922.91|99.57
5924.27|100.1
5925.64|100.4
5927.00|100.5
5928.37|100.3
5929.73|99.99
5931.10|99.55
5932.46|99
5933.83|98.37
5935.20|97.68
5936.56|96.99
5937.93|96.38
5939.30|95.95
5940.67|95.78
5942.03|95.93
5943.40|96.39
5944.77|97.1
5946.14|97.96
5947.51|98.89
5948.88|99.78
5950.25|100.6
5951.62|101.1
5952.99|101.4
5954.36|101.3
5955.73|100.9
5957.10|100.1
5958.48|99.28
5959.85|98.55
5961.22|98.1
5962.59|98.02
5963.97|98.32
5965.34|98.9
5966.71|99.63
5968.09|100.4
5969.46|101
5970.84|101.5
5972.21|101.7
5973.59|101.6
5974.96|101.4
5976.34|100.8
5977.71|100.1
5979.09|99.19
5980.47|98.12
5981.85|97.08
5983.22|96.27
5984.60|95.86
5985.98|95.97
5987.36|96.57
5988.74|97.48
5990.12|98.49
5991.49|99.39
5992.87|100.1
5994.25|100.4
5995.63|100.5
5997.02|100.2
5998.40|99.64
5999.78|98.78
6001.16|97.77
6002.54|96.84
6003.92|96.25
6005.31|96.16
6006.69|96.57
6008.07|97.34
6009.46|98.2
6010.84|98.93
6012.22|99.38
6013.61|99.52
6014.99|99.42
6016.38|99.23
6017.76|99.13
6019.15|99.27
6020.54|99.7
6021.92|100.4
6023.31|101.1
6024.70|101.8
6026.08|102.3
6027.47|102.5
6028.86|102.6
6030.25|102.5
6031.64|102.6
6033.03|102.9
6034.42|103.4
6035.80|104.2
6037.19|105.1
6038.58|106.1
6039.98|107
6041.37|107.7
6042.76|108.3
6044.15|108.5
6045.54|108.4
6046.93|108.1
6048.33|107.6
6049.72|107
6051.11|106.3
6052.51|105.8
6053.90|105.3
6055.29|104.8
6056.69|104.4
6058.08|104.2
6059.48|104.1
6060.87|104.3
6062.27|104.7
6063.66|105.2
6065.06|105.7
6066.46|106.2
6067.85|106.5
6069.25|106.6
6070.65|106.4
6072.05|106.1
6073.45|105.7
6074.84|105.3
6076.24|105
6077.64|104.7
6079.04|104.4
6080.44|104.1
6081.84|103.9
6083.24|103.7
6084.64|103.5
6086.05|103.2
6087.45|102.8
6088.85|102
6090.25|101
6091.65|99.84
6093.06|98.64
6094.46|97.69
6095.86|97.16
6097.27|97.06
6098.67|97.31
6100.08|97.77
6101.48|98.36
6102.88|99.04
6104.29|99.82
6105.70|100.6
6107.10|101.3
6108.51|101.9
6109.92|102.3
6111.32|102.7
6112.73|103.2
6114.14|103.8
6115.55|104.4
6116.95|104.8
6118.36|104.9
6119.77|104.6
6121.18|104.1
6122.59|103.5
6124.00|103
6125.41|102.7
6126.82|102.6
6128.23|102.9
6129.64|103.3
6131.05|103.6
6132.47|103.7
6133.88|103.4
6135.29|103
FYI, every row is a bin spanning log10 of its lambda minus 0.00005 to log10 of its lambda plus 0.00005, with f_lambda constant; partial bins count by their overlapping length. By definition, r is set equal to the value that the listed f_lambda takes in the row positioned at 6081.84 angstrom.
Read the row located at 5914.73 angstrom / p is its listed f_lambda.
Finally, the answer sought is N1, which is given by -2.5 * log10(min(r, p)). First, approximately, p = 96.54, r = 103.9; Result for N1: -4.96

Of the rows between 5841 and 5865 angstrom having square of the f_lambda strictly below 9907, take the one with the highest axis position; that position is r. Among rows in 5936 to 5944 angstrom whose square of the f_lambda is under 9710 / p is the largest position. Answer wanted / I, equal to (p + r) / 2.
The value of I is 5904.0 angstrom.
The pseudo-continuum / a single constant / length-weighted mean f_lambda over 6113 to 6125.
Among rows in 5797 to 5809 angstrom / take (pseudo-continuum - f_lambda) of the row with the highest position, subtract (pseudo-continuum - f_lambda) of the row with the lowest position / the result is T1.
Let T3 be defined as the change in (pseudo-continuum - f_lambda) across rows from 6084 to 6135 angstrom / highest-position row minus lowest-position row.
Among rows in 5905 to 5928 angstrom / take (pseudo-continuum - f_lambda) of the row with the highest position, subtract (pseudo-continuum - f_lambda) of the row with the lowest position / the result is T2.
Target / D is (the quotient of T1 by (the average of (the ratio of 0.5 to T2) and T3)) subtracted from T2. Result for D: 40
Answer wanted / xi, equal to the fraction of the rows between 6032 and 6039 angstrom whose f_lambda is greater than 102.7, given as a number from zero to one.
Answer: 1.00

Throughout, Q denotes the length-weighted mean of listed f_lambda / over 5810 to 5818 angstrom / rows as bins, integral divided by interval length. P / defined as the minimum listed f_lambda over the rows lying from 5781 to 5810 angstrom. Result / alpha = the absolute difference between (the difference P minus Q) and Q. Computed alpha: 102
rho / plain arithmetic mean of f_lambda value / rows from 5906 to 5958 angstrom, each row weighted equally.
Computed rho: 99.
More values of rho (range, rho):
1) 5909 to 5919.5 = 97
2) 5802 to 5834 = 103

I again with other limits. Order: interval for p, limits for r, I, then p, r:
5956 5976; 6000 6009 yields 5986.0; 5963.97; 6008.07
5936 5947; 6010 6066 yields 5982.6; 5946.14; 6019.15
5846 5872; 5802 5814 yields 5842.4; 5871.31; 5813.47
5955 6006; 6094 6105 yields 6054.1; 6005.31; 6102.88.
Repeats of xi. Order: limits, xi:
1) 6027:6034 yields 0.20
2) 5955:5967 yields 0.00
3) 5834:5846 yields 1.00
